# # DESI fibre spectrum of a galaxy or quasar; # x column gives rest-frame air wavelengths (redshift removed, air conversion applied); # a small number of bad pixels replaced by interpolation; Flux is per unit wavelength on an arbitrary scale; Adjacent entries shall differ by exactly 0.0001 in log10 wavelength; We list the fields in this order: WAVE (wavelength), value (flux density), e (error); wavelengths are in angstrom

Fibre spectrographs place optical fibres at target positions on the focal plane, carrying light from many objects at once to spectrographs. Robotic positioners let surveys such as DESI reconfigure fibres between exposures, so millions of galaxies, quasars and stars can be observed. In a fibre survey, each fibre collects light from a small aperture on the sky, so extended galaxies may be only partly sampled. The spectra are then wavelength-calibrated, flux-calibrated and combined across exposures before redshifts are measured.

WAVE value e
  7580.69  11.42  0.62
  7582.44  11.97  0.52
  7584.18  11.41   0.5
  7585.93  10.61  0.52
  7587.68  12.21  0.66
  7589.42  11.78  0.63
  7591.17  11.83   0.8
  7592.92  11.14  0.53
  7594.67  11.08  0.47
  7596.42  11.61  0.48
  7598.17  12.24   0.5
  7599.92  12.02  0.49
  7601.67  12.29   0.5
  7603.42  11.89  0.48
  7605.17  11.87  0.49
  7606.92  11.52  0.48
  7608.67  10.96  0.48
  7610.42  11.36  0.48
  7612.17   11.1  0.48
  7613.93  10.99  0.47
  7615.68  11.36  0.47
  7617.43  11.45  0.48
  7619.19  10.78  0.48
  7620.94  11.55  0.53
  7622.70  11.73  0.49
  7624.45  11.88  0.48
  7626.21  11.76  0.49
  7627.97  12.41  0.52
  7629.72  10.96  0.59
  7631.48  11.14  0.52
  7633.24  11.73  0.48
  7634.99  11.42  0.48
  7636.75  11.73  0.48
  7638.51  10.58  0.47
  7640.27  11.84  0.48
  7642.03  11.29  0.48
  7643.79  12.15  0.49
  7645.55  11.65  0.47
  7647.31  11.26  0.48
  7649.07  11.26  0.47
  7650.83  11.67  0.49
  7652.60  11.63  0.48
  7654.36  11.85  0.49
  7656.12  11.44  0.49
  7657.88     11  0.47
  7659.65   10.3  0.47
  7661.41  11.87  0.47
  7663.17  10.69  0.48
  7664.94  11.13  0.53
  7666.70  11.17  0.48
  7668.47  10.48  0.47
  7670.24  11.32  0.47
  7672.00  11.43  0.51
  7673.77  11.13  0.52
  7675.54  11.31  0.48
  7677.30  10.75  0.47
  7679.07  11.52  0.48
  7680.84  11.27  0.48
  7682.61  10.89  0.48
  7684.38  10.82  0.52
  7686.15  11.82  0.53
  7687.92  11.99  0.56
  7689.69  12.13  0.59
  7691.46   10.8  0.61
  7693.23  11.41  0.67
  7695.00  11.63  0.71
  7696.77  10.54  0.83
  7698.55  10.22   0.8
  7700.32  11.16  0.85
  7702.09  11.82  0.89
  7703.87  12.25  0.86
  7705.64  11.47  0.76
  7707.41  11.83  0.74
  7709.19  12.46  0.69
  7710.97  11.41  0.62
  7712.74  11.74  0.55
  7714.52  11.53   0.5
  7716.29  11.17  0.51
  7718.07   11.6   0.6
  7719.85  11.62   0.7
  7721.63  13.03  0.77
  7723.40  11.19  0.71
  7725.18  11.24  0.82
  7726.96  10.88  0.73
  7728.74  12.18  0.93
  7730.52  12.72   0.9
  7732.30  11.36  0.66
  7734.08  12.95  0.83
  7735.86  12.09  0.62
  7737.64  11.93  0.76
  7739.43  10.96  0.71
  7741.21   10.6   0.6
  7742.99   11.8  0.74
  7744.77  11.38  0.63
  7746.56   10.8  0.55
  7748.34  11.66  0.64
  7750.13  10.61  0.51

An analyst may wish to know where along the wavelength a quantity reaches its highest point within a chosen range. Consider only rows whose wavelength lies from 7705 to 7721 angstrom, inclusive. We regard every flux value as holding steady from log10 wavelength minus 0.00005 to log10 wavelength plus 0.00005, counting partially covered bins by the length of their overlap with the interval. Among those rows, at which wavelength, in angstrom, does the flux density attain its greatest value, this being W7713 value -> 7709.19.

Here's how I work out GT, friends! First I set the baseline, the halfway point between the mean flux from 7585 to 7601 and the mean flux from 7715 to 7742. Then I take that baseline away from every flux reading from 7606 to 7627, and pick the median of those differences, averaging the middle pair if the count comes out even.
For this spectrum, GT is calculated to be -0.25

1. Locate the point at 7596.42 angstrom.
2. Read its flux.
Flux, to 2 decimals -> 11.61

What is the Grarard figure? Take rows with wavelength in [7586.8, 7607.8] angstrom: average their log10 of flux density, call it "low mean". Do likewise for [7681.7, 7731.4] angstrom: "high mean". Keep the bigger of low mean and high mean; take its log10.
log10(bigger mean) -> 0.0299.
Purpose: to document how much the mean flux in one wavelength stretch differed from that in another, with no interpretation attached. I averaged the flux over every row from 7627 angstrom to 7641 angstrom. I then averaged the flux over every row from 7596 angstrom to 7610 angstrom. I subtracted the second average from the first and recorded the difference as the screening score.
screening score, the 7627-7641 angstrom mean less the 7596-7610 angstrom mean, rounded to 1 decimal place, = -0.3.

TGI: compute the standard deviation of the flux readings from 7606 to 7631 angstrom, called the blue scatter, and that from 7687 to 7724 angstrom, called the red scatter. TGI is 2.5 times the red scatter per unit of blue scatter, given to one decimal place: 3.6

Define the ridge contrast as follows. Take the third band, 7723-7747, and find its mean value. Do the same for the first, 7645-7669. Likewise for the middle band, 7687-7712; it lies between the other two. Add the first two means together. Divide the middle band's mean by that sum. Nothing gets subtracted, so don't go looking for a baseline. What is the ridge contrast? 0.504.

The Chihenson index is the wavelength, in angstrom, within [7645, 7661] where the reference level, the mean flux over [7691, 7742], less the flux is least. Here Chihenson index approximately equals 7654.36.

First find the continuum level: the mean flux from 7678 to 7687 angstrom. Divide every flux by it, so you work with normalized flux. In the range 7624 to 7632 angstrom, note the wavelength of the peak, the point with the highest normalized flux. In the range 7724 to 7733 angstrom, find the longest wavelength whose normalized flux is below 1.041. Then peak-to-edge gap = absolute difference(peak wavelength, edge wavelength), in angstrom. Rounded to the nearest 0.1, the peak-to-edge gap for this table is 104.3 angstrom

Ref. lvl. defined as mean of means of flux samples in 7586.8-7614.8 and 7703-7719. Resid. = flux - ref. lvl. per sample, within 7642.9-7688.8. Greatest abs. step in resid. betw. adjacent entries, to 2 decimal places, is 1.57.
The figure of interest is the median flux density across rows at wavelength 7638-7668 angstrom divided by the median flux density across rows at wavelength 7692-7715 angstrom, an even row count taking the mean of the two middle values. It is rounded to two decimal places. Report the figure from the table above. 0.98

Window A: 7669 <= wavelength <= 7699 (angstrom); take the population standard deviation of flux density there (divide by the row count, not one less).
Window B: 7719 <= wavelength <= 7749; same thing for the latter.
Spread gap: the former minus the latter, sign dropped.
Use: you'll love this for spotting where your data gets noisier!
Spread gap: 0.22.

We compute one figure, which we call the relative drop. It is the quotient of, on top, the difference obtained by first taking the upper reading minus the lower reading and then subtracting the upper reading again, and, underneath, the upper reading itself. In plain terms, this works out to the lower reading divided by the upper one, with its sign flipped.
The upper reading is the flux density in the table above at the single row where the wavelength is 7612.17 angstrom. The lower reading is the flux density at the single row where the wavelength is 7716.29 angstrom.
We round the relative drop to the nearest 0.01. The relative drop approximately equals -1.01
